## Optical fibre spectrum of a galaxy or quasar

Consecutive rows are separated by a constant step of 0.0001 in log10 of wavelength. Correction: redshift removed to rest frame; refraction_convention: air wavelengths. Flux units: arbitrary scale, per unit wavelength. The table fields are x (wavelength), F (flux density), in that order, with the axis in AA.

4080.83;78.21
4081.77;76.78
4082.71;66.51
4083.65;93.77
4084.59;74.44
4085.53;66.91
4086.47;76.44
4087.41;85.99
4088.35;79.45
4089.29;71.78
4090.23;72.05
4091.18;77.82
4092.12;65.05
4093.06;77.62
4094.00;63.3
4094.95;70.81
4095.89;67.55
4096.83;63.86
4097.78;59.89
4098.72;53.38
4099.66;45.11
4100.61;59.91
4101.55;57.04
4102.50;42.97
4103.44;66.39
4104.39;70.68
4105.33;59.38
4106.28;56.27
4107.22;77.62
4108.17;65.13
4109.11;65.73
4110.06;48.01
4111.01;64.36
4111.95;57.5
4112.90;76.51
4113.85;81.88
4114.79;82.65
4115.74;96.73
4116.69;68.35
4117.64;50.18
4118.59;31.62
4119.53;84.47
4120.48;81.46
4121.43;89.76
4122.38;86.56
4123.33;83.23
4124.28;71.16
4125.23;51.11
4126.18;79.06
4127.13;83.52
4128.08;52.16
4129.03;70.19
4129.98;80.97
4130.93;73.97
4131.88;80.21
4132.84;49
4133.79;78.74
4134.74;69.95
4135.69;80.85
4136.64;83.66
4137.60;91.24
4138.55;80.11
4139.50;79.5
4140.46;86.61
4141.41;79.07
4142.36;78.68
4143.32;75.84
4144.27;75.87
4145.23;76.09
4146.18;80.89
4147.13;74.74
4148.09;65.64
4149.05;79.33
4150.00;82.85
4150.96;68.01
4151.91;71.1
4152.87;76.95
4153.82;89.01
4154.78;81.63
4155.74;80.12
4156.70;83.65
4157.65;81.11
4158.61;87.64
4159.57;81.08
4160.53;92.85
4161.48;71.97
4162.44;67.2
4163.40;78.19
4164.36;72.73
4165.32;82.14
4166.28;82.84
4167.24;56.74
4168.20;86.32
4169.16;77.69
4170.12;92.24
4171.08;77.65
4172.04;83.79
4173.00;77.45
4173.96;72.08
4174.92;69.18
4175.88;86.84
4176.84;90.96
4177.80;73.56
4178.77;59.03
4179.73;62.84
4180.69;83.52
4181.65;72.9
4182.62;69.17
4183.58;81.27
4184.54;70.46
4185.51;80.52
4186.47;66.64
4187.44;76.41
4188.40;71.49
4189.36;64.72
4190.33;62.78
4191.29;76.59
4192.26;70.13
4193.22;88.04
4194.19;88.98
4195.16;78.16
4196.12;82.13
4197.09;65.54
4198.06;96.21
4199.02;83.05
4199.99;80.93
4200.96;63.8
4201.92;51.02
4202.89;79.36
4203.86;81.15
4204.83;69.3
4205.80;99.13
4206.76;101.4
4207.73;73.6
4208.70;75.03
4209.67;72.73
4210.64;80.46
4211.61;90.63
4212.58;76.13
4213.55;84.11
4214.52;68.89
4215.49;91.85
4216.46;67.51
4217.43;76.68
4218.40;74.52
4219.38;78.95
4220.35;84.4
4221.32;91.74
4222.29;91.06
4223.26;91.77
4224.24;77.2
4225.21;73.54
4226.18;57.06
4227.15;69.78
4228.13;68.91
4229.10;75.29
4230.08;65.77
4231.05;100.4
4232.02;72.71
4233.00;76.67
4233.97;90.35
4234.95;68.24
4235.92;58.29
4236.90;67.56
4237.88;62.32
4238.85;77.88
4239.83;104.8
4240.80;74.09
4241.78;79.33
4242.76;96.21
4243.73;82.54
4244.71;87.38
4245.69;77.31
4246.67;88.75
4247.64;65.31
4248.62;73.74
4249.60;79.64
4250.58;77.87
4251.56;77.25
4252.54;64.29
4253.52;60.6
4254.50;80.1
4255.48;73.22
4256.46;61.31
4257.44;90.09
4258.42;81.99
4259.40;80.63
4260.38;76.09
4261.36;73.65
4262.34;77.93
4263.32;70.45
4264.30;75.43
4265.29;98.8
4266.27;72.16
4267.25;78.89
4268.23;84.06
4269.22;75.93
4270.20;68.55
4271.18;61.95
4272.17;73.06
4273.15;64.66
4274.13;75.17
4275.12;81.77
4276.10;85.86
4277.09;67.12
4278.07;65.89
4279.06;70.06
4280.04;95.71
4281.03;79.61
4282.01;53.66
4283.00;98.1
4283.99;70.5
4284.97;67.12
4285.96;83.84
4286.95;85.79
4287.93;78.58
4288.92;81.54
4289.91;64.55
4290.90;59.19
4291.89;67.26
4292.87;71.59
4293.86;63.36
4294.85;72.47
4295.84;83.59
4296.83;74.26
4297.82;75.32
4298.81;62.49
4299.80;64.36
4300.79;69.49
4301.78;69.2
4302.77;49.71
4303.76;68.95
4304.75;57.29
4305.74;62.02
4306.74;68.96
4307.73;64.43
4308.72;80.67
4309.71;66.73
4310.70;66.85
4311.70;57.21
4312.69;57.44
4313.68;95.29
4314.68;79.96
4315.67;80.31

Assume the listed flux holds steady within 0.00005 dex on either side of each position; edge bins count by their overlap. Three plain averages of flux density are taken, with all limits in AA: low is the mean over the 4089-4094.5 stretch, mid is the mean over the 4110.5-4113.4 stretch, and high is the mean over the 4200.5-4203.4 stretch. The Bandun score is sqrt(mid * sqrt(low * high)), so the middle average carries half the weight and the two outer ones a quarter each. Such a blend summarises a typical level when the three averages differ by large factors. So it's 67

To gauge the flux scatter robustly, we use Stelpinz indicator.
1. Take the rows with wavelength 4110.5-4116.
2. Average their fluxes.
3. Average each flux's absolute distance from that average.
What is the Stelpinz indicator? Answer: 10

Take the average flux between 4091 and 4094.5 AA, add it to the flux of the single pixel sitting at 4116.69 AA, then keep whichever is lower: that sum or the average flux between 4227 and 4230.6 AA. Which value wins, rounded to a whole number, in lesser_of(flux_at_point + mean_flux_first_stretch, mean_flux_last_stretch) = 70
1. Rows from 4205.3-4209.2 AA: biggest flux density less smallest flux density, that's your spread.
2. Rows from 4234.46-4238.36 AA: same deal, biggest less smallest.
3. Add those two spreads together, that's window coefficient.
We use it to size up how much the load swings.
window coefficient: 38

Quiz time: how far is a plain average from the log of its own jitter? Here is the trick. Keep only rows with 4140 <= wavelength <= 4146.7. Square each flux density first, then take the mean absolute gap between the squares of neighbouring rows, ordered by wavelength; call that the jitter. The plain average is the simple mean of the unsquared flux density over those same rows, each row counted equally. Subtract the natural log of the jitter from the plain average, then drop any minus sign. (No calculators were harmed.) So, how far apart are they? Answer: 73.0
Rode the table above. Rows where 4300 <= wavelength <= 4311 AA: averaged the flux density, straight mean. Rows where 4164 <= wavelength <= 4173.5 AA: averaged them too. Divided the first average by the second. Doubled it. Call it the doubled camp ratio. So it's 1.67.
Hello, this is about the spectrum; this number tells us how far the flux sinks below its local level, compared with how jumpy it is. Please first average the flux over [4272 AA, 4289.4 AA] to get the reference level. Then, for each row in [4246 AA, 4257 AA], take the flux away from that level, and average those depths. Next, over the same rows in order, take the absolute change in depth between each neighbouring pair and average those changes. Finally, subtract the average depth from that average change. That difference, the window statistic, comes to 6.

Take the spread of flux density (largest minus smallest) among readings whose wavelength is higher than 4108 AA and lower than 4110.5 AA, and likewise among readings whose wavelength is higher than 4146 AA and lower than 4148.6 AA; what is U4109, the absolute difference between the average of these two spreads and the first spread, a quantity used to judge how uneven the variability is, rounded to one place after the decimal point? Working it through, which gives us 1.2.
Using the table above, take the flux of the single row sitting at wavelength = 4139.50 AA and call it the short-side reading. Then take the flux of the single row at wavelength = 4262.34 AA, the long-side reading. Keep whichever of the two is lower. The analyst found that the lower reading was 78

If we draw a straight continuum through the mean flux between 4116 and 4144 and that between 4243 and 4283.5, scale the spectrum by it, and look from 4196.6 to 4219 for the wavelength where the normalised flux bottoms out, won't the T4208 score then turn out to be 4201.92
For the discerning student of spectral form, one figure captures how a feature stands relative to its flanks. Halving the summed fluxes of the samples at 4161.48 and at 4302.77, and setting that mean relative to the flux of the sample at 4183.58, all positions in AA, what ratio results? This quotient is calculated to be 0.75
